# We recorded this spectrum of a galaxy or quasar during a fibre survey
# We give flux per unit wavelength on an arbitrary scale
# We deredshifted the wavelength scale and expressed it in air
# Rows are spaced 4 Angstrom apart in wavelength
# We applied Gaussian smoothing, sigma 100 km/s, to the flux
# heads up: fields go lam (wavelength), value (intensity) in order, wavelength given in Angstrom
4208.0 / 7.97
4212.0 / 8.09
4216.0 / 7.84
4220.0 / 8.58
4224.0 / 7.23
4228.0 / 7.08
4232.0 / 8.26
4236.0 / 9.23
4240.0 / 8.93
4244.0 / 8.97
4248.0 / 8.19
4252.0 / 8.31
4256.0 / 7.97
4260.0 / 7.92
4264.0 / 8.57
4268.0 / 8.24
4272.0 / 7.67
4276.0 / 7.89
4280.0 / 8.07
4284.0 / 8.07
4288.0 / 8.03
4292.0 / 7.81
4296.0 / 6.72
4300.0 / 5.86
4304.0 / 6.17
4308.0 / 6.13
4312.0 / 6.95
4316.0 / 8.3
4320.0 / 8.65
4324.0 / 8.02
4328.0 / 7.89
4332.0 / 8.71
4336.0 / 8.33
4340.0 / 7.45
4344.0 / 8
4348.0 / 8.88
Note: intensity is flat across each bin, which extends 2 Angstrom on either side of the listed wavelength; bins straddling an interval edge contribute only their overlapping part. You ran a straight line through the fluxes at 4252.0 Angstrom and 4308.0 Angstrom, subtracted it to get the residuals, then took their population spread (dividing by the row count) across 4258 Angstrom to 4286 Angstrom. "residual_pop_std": 0.4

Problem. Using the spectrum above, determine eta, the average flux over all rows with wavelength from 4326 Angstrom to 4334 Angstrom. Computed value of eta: 8.30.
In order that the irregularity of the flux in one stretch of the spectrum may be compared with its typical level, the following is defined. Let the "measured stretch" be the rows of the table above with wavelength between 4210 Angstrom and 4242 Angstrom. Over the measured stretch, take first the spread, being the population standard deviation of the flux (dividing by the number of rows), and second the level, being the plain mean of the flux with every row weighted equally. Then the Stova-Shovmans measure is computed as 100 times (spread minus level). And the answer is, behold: -744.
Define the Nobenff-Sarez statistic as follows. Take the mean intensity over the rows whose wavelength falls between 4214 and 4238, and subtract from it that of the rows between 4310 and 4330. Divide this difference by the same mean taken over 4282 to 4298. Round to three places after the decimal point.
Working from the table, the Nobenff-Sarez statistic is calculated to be 0.010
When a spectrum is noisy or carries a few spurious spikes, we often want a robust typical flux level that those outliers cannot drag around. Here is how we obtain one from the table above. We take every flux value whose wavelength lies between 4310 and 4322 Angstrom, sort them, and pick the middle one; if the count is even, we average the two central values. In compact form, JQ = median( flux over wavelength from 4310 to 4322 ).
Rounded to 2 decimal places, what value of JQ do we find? 8.30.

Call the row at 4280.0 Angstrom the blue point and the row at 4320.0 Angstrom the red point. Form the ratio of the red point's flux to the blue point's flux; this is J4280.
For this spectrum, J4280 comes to 1.07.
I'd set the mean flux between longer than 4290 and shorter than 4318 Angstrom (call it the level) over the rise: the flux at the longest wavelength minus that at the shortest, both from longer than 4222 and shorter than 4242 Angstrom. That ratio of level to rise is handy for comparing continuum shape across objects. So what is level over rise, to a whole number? 4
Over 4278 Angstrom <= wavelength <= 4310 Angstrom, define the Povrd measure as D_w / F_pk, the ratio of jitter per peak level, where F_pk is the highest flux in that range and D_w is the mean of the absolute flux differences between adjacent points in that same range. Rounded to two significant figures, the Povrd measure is 0.045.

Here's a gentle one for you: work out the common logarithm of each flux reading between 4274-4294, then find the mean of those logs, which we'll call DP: 0.902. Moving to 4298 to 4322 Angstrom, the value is 0.841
